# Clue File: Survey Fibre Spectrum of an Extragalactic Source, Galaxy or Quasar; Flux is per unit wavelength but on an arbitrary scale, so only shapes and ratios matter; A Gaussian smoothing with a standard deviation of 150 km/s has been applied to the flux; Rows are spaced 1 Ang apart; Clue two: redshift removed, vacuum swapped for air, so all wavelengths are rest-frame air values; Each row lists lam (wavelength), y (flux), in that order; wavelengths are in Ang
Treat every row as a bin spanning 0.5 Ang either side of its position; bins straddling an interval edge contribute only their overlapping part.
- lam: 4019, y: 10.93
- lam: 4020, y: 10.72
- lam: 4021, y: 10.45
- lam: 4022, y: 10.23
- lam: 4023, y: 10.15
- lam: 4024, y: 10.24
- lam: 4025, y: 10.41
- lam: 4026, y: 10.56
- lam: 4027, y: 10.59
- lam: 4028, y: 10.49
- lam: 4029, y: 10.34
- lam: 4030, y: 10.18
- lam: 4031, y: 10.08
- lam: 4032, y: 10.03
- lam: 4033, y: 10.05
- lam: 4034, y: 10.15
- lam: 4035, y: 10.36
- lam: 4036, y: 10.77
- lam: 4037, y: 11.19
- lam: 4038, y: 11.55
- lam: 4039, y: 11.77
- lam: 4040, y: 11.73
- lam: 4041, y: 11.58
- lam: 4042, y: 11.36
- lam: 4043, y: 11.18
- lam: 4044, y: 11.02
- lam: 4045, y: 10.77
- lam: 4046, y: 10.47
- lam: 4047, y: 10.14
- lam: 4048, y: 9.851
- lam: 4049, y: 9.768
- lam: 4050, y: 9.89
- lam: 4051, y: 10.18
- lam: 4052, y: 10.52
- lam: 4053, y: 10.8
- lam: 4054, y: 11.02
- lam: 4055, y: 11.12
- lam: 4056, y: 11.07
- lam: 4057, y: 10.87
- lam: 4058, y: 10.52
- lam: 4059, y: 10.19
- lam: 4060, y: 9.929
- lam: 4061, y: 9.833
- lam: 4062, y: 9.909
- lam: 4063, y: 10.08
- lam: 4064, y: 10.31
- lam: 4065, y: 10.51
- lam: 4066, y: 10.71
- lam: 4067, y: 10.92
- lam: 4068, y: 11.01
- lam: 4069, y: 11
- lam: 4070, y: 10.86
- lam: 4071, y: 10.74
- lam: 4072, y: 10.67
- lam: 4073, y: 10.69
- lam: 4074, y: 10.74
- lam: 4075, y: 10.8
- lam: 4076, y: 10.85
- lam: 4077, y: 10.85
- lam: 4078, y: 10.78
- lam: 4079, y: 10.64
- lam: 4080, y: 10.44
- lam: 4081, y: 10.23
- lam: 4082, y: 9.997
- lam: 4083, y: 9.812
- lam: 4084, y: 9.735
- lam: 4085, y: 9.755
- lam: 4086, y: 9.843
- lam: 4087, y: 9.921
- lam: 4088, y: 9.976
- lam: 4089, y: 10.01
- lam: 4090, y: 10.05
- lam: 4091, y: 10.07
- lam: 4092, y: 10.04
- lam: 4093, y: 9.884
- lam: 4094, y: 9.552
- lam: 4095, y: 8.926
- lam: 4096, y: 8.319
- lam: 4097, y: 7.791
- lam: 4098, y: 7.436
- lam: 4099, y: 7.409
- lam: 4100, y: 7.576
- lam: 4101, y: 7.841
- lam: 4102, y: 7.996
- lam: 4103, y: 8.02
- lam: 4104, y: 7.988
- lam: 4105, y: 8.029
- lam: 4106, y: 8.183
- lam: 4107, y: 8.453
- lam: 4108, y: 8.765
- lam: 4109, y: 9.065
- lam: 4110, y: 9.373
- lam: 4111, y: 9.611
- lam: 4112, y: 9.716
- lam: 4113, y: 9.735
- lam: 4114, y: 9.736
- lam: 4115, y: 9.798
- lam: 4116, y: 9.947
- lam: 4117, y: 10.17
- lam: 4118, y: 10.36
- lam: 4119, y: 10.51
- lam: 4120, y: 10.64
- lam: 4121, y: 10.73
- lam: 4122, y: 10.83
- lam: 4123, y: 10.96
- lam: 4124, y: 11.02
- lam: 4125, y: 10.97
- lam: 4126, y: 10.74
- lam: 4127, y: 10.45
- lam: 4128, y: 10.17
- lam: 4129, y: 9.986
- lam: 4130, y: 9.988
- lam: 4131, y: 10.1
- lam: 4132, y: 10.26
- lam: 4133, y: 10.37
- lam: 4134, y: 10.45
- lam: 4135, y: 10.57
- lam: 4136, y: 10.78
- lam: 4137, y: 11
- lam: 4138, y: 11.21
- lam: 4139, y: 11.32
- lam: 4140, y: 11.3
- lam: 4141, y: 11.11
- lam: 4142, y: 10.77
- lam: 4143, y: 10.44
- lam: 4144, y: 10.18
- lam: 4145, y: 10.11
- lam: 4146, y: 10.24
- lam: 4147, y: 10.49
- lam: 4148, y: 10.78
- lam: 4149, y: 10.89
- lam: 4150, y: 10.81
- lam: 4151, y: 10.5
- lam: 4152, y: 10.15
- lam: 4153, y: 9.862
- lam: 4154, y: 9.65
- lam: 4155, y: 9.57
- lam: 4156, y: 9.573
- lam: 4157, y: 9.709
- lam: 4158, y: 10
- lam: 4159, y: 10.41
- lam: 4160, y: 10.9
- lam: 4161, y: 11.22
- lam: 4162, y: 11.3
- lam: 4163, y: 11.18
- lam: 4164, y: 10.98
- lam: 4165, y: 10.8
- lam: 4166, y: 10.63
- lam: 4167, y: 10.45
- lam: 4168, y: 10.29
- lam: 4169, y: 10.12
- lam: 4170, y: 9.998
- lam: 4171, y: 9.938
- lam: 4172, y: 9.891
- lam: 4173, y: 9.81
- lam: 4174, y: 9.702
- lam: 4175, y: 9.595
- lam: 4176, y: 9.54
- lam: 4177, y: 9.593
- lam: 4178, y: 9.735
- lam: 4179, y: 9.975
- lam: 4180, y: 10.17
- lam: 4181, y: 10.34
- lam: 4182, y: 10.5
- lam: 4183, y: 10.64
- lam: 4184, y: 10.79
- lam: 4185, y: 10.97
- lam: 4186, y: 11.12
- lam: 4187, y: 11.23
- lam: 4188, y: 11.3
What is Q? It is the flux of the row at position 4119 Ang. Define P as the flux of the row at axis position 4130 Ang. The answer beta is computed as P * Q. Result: 105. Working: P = 9.988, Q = 10.51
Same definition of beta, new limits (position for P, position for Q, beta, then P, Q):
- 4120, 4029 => 110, 10.64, 10.34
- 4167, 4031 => 105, 10.45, 10.08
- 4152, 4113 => 99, 10.15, 9.735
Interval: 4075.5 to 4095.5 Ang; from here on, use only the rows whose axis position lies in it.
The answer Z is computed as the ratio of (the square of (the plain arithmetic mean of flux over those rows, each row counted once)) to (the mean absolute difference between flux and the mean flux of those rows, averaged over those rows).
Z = 300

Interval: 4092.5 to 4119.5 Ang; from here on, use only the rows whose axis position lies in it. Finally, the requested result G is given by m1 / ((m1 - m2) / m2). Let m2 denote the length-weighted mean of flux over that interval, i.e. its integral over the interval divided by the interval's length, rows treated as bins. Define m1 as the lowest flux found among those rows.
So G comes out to -44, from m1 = 7.409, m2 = 8.90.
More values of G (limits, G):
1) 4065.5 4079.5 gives -700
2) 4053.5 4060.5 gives -142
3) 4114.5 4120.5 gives -228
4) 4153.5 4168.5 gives -114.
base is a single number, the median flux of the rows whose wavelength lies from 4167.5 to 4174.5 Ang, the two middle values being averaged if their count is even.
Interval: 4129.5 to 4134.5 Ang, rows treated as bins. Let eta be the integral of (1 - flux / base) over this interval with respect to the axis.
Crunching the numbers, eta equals -0.1 Ang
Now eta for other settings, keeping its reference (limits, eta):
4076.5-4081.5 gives -0.3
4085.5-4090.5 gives 0.0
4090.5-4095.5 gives 0.1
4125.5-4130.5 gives -0.2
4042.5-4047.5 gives -0.4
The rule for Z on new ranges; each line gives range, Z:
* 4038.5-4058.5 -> 236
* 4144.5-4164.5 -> 222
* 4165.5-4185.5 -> 287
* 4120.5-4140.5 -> 316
